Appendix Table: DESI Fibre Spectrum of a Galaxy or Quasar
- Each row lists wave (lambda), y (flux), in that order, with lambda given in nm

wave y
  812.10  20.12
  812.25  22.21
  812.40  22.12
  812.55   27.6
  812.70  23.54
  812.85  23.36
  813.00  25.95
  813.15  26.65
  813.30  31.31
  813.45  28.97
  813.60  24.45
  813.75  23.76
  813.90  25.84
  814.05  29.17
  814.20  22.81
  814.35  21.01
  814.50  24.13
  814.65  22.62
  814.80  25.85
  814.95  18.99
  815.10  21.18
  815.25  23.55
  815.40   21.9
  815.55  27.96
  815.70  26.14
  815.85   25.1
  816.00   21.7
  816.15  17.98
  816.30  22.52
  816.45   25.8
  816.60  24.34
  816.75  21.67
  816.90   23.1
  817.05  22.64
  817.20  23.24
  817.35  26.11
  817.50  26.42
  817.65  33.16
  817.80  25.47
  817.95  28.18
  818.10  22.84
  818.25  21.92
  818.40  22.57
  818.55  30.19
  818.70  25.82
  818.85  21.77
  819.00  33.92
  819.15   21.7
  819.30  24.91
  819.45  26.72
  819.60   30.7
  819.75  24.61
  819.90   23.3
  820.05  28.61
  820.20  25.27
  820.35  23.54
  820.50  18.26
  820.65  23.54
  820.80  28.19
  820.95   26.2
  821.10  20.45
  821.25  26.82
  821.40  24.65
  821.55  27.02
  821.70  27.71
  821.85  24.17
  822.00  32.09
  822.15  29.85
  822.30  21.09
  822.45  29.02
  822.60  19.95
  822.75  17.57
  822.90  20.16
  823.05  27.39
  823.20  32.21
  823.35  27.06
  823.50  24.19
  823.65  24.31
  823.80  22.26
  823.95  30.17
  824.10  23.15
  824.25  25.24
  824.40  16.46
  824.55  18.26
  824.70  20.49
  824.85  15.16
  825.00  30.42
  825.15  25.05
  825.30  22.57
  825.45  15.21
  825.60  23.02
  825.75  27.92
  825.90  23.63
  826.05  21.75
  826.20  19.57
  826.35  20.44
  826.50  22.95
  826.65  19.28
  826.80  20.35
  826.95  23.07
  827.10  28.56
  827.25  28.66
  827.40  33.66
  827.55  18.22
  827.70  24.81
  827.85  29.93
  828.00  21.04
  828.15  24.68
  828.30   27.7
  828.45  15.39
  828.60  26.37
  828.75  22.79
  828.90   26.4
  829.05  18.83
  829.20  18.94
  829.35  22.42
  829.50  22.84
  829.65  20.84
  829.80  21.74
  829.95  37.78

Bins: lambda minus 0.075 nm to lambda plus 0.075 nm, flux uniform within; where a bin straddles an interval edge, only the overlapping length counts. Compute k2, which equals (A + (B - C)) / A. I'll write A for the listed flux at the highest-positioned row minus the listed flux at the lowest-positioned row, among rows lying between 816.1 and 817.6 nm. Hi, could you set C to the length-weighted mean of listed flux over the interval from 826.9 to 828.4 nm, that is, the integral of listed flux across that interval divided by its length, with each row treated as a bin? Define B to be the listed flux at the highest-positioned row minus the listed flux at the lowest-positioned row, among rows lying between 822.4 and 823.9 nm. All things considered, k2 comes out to -3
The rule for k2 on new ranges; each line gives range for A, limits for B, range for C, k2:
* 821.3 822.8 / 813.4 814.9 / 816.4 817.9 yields 5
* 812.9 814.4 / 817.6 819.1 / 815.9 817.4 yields 5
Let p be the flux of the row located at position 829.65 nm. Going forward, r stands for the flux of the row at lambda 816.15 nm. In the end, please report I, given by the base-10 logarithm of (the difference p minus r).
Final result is 0.5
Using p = 20.84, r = 17.98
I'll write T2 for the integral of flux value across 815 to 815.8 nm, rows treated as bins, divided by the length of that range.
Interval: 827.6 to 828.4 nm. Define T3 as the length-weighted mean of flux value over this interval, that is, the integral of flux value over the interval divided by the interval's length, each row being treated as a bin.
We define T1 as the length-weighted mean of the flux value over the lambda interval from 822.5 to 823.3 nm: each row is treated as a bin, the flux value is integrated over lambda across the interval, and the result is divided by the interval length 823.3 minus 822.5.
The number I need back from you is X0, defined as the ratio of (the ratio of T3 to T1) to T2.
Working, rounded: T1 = 23.7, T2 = 24.0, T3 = 25.1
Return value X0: 0.044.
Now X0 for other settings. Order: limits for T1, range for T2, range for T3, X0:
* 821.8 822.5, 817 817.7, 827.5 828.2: 0.033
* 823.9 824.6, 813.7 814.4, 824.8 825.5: 0.040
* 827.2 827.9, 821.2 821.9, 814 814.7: 0.034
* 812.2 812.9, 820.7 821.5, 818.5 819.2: 0.044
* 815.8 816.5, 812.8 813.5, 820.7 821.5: 0.041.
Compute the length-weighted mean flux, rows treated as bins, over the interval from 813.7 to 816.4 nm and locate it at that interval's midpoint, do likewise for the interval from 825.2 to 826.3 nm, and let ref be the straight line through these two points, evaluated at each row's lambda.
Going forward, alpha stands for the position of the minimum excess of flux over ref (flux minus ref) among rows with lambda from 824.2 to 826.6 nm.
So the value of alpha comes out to 824.85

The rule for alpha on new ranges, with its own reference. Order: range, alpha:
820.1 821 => 820.50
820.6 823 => 822.75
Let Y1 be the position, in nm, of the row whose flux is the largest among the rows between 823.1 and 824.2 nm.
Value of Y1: 823.20 nm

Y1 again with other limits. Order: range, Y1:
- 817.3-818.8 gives 817.65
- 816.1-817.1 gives 816.45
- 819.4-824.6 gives 823.20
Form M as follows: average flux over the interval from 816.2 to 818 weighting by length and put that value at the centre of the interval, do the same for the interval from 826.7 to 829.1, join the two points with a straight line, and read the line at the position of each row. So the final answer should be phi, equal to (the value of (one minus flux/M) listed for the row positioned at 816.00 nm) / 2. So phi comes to 0.07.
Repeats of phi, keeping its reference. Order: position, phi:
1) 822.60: 0.10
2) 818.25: 0.06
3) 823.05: -0.05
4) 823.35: -0.05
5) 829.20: 0.11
